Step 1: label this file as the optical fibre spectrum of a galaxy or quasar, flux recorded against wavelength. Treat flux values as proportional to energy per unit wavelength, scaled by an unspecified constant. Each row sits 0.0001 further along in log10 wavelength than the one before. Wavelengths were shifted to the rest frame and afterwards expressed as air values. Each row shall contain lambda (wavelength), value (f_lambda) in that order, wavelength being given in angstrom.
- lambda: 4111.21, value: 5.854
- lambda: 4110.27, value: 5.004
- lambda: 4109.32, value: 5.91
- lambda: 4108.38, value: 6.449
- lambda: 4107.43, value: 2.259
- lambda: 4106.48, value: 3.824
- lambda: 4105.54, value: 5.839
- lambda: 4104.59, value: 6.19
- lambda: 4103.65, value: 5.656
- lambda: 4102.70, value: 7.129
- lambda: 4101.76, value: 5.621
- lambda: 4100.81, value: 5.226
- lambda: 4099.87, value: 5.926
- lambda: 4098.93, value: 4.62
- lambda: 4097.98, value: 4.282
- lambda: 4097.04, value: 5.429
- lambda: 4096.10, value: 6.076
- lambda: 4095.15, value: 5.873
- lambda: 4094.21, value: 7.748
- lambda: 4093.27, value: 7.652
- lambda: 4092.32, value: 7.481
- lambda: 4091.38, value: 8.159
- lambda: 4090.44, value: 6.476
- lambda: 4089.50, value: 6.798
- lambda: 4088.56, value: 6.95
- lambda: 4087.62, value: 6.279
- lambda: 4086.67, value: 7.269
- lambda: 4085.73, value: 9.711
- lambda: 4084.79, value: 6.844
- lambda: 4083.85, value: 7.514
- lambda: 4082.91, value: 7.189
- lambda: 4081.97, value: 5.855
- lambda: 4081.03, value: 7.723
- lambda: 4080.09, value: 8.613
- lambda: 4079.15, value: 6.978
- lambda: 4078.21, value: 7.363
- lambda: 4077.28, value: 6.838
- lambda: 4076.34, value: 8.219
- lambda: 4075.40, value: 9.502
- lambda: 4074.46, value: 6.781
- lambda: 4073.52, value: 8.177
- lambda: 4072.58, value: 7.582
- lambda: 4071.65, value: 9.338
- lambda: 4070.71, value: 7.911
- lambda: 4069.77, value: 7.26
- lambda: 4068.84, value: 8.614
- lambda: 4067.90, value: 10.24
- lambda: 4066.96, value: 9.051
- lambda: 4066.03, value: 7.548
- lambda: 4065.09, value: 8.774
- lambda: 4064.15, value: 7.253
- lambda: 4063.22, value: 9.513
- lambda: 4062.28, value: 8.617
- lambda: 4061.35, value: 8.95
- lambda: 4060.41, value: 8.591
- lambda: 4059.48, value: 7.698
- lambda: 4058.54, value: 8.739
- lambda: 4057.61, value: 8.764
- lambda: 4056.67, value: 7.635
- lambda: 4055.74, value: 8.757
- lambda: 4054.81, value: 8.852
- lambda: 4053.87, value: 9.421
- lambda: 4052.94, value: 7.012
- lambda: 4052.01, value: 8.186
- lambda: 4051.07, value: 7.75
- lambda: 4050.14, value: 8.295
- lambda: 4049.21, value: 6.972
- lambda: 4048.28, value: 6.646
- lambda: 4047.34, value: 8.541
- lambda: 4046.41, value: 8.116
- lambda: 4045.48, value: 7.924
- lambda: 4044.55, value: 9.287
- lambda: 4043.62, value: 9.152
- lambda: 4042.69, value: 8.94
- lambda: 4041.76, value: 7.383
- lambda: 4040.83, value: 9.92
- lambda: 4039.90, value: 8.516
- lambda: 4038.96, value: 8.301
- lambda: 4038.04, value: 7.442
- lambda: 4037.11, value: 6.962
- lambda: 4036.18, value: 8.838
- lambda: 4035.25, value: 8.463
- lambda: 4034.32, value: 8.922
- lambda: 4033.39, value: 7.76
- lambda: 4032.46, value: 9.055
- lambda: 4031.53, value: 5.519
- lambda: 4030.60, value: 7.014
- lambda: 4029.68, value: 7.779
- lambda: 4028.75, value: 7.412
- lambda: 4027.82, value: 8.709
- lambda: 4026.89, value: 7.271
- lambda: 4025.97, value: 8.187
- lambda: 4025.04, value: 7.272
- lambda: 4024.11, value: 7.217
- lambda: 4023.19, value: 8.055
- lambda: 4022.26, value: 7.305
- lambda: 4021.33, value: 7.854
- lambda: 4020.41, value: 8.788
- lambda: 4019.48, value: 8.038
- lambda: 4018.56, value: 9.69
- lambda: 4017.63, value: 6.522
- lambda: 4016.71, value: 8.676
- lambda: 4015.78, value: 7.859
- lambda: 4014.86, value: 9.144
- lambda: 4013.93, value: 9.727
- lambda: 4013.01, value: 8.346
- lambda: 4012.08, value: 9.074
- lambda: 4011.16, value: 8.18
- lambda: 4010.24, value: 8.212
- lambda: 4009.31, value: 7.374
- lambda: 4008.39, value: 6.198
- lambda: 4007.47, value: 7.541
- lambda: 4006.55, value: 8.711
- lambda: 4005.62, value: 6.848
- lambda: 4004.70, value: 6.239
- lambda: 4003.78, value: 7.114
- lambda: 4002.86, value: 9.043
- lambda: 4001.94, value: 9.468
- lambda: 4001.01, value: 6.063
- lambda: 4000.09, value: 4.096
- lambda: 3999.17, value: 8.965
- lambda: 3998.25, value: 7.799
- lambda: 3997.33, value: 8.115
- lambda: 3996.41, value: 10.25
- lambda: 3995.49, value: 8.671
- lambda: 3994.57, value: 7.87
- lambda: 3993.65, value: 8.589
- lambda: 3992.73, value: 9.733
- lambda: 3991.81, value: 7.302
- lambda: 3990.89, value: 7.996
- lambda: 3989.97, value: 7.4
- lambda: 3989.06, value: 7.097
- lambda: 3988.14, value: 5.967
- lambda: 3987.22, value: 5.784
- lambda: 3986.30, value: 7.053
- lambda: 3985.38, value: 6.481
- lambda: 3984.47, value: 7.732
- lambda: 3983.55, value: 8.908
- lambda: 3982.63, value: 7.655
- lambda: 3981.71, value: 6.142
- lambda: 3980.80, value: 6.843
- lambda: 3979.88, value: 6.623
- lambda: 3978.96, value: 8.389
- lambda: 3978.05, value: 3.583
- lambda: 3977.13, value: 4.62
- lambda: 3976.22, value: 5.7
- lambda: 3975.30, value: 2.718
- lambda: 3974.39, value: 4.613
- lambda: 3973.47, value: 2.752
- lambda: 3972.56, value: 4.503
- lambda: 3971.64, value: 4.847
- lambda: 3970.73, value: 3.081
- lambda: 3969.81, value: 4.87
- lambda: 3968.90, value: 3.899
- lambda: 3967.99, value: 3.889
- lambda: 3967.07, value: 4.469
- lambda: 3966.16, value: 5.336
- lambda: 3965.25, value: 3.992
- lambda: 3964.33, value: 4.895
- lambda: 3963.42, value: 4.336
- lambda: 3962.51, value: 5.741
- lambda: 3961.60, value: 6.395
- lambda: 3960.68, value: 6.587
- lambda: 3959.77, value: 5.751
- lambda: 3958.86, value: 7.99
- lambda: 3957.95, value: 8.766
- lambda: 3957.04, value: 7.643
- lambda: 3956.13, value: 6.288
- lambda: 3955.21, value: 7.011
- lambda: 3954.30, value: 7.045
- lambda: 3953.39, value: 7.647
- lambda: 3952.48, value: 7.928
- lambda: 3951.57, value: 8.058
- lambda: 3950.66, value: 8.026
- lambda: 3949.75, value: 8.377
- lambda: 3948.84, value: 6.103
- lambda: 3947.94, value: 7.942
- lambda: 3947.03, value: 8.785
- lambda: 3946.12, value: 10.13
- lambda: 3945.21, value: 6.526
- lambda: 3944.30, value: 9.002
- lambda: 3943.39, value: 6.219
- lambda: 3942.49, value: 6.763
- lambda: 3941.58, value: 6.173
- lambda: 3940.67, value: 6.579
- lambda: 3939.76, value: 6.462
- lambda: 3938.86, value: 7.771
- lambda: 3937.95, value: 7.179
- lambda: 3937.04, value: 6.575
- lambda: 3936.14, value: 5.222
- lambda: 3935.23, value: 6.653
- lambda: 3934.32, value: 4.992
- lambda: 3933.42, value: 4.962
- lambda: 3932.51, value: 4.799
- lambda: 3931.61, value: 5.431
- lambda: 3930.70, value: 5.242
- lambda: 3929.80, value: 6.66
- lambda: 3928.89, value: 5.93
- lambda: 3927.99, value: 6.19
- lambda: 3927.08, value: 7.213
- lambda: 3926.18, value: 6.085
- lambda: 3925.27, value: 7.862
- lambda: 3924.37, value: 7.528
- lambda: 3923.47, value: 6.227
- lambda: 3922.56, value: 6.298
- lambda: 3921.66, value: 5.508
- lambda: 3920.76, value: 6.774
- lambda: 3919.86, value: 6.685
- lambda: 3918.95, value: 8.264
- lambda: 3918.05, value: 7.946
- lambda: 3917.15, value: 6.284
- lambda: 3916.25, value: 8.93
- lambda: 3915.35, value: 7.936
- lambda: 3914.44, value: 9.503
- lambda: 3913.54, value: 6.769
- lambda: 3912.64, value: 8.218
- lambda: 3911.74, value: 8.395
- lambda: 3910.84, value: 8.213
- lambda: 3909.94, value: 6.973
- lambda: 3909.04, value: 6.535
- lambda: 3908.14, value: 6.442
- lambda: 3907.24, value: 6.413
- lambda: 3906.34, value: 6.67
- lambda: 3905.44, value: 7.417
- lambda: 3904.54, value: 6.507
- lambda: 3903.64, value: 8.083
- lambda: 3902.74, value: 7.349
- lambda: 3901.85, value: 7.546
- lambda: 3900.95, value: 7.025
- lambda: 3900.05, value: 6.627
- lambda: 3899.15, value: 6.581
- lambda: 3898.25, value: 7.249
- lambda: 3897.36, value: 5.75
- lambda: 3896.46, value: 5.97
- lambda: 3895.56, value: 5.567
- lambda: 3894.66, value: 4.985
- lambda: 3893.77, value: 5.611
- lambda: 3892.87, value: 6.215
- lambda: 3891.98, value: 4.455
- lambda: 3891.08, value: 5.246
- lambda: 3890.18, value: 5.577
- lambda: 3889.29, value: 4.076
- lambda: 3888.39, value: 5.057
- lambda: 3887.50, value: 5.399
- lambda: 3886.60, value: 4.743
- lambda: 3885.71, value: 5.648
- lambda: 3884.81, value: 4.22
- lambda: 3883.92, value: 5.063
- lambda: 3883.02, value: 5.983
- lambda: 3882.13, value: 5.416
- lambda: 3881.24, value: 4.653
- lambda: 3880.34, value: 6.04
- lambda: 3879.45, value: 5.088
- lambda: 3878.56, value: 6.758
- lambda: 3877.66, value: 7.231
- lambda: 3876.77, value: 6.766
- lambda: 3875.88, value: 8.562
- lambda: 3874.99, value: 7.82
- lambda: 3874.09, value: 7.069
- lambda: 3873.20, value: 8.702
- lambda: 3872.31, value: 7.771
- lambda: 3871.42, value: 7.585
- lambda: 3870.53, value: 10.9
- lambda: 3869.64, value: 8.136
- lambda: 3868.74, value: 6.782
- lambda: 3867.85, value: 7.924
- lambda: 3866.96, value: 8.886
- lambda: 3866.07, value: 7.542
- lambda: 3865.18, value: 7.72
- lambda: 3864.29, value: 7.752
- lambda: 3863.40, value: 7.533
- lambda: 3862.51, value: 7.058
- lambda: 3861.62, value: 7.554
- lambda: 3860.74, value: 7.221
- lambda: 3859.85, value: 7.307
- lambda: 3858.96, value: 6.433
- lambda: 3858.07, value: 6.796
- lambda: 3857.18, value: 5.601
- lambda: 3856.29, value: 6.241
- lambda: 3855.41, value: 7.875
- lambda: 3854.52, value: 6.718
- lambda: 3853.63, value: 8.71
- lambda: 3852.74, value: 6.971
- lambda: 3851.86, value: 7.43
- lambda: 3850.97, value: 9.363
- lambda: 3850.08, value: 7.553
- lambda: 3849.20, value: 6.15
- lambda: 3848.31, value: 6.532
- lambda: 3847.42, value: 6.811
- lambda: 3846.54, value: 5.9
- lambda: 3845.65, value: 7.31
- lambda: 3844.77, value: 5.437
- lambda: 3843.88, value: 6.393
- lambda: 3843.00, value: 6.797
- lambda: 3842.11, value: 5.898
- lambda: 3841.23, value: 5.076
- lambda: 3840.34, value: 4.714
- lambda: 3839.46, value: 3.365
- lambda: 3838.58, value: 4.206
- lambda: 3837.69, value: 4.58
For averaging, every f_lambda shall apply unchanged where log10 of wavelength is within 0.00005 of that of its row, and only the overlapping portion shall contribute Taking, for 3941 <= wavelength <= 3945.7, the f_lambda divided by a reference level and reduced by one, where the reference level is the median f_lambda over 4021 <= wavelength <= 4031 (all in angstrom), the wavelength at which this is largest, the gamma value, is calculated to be 3944.30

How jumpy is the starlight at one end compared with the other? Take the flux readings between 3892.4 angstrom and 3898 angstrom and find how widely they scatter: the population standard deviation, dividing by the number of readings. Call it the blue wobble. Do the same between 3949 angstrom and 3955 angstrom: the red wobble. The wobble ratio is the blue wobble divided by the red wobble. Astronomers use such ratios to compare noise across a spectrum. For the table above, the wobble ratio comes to 0.91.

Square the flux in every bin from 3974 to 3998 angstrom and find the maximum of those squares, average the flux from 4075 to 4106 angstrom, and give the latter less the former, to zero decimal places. -98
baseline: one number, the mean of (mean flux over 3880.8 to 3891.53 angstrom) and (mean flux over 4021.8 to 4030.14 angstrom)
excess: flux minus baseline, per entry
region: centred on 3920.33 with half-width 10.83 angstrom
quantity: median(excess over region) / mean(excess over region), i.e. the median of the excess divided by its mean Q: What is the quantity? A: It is 0.64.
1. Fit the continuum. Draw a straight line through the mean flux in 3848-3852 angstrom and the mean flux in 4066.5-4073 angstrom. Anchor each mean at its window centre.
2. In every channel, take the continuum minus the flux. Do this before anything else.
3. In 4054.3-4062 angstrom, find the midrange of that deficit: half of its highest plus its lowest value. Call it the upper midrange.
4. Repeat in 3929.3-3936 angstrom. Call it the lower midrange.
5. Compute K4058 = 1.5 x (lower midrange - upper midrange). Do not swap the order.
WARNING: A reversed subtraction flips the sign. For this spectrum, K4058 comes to 2.8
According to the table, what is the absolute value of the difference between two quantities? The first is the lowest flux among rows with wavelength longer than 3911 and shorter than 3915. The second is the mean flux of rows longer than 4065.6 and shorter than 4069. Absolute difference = 2.1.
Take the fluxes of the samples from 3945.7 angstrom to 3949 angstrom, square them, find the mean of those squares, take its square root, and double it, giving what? 16.7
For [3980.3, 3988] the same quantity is 14.3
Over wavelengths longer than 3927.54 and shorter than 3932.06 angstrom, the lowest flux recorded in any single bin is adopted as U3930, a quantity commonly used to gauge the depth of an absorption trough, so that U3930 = 5.242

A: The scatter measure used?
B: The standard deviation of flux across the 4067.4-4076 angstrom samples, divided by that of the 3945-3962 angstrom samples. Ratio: 1.0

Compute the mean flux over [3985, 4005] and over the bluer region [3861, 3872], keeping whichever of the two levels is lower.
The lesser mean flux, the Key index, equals 7.6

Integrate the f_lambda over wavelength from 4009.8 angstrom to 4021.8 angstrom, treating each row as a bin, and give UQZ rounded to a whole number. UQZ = 102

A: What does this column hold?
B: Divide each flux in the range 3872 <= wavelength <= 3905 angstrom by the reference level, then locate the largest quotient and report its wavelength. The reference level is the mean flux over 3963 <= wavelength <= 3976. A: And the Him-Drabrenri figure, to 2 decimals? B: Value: 3873.20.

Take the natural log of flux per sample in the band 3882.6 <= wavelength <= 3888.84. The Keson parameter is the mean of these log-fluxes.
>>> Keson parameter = 1.6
